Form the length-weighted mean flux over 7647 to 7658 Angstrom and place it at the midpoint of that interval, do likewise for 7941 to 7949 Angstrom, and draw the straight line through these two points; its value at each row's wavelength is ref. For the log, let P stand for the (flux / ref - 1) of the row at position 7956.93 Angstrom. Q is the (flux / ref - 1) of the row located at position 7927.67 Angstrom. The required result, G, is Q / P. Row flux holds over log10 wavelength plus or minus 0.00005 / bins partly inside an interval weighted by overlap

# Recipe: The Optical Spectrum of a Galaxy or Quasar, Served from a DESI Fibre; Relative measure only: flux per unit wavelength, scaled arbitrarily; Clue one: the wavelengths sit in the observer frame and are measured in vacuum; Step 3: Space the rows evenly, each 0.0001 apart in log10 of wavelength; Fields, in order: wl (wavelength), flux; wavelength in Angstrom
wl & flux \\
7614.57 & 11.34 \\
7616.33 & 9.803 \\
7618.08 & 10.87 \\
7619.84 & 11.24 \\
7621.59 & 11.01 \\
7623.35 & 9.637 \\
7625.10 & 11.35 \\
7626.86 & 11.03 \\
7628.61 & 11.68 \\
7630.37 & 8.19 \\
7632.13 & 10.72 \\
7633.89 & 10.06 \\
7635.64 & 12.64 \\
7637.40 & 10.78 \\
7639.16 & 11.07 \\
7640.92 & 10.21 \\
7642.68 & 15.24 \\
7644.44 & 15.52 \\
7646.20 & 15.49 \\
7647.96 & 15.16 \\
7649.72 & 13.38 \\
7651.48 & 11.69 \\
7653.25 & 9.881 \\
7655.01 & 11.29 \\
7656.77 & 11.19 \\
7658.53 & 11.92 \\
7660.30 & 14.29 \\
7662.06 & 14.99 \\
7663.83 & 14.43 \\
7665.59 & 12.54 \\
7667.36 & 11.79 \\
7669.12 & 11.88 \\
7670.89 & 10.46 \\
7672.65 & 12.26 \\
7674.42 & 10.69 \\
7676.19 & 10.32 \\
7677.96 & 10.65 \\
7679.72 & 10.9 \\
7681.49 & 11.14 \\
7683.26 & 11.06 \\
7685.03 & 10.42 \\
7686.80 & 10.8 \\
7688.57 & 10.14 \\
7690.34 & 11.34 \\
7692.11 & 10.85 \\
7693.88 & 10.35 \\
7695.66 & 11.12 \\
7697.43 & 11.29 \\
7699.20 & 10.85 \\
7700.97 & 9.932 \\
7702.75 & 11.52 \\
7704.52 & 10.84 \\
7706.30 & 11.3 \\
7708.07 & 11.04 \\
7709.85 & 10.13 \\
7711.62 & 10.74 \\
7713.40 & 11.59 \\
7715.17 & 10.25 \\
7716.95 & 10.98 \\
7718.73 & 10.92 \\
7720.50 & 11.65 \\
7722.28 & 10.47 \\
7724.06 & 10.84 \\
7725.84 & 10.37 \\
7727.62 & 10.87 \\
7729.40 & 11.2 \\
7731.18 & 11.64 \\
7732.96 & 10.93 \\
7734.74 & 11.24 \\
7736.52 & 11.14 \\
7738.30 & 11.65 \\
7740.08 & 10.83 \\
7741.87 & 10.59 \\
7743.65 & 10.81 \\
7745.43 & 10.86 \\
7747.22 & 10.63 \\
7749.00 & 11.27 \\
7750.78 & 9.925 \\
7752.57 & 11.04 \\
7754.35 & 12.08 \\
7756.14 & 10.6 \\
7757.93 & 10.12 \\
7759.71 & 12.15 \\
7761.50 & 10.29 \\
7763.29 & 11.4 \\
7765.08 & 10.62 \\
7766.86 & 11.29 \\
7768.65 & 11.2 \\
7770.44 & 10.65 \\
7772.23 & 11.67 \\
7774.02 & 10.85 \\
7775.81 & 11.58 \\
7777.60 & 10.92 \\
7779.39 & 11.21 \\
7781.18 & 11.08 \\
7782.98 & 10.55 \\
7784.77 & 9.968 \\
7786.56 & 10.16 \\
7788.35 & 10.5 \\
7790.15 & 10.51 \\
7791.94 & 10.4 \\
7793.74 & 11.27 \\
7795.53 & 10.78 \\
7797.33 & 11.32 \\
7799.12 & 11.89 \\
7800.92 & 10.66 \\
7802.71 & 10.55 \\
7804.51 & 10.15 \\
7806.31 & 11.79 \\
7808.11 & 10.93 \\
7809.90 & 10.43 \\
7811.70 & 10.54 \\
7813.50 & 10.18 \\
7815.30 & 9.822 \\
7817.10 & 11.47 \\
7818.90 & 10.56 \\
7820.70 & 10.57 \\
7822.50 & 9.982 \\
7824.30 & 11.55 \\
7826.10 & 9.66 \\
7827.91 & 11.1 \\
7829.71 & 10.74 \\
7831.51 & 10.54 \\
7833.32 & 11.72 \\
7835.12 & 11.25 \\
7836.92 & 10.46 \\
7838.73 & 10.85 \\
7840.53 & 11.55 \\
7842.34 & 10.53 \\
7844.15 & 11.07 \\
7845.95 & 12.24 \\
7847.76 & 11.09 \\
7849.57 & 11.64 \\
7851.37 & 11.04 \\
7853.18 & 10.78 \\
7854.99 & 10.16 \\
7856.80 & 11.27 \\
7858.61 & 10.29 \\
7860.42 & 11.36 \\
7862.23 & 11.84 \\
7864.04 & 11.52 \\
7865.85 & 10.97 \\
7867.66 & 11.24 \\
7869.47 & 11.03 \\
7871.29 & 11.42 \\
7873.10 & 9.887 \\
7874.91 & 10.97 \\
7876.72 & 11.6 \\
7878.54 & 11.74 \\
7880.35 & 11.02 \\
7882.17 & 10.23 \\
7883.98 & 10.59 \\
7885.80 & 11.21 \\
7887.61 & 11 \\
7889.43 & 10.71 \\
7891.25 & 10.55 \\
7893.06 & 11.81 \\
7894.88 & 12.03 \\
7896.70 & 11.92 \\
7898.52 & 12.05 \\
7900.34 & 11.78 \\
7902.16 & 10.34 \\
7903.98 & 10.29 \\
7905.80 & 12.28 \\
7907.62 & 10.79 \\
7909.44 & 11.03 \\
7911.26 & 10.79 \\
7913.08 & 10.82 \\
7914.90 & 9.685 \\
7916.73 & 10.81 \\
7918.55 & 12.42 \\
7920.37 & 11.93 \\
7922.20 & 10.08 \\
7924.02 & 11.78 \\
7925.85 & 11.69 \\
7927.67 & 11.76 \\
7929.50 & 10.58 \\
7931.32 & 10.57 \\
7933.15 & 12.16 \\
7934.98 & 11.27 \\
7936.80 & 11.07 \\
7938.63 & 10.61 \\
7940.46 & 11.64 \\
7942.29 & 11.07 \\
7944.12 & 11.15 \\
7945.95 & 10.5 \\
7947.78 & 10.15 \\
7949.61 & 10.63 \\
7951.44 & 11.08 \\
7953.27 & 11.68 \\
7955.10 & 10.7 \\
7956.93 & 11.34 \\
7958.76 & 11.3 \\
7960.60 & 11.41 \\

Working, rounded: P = 0.06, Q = 0.09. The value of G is 1.4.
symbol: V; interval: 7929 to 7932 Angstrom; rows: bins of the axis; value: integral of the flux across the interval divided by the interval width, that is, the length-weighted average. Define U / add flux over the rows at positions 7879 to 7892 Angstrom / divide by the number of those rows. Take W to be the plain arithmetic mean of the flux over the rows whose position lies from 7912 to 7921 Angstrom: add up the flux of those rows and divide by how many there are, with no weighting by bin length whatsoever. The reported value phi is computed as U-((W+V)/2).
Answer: -0.11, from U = 10.8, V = 10.6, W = 11.1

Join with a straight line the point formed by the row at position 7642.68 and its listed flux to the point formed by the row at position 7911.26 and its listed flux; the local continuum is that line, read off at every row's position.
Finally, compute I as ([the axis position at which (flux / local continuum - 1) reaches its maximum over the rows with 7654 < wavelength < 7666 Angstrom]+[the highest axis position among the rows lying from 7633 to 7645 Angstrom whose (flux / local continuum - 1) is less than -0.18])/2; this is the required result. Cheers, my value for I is 7651.5 Angstrom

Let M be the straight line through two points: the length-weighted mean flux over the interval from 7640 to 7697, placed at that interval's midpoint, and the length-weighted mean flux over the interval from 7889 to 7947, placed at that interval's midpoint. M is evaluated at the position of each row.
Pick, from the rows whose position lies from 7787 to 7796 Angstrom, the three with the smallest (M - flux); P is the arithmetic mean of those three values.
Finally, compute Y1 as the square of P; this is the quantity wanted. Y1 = 0.53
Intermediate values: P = 0.7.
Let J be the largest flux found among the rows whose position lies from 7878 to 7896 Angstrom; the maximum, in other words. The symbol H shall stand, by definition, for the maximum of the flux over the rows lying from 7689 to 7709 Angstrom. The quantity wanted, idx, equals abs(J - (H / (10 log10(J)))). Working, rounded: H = 11.52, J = 12.03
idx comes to 11.0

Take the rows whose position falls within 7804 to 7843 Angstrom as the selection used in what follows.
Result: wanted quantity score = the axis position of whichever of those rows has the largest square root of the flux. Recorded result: 7806.31 Angstrom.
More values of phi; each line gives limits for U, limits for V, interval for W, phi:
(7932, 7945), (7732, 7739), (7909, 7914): 0.22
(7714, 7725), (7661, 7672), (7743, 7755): -0.97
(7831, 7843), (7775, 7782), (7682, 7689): 0.08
